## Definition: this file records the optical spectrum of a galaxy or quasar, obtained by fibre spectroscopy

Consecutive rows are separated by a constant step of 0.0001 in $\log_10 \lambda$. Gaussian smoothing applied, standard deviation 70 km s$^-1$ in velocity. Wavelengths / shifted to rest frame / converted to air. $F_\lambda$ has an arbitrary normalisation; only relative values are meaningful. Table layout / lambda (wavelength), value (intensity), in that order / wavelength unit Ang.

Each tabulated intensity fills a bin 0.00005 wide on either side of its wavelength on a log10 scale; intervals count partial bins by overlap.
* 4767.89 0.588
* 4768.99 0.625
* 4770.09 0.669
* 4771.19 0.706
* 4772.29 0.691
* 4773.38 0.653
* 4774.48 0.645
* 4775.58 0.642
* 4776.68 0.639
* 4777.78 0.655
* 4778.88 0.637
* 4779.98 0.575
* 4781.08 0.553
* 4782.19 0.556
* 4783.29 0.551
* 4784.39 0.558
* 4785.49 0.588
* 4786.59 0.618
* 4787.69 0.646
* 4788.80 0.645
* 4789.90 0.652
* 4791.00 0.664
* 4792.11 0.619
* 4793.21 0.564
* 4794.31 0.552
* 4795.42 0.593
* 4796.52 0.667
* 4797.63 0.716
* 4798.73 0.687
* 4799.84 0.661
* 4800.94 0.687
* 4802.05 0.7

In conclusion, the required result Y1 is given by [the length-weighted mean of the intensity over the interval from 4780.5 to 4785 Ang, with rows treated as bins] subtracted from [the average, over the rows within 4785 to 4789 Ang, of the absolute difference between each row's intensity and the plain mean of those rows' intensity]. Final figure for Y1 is -0.533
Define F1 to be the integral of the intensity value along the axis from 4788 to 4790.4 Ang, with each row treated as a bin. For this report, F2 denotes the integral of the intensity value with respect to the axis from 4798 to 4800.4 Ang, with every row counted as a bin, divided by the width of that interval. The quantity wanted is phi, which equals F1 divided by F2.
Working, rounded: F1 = 1.55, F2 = 0.68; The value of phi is 2.3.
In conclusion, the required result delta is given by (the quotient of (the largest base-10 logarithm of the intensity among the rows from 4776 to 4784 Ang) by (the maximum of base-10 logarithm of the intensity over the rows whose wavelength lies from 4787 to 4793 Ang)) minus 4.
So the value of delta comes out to -2.97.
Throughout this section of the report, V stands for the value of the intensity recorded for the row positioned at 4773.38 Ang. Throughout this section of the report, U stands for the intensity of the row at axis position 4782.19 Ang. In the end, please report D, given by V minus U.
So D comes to 0.097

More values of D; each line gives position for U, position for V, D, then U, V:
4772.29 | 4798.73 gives -0.004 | 0.691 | 0.687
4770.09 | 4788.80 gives -0.024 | 0.669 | 0.645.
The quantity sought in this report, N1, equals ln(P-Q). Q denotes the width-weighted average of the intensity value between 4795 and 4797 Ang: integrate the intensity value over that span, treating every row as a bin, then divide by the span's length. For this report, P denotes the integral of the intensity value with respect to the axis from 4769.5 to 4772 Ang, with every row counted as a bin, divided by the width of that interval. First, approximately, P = 0.686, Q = 0.632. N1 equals -2.9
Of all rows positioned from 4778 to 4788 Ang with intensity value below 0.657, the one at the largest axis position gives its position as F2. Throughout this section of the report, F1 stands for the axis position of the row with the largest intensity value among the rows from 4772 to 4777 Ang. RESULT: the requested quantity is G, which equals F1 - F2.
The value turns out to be -15.4 Ang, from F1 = 4772.29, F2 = 4787.69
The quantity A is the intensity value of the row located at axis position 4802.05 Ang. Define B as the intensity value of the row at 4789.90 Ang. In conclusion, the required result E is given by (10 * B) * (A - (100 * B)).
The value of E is -421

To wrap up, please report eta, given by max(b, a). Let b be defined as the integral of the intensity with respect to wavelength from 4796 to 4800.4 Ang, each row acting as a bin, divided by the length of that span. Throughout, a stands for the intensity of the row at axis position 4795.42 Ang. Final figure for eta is 0.68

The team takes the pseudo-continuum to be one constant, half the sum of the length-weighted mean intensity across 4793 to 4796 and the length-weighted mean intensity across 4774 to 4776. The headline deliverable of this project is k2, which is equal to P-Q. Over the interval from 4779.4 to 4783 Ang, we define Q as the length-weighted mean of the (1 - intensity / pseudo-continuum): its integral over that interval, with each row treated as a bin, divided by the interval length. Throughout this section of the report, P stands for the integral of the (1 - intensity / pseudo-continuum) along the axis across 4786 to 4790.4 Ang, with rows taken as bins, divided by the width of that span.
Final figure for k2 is -0.13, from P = -0.053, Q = 0.076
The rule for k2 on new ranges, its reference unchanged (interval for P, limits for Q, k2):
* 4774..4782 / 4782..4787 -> -0.07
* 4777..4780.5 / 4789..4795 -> -0.02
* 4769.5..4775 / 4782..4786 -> -0.18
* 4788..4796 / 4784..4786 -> -0.07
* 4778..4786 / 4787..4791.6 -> 0.12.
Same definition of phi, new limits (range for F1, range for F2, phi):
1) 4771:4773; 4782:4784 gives 2.5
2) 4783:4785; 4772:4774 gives 1.7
